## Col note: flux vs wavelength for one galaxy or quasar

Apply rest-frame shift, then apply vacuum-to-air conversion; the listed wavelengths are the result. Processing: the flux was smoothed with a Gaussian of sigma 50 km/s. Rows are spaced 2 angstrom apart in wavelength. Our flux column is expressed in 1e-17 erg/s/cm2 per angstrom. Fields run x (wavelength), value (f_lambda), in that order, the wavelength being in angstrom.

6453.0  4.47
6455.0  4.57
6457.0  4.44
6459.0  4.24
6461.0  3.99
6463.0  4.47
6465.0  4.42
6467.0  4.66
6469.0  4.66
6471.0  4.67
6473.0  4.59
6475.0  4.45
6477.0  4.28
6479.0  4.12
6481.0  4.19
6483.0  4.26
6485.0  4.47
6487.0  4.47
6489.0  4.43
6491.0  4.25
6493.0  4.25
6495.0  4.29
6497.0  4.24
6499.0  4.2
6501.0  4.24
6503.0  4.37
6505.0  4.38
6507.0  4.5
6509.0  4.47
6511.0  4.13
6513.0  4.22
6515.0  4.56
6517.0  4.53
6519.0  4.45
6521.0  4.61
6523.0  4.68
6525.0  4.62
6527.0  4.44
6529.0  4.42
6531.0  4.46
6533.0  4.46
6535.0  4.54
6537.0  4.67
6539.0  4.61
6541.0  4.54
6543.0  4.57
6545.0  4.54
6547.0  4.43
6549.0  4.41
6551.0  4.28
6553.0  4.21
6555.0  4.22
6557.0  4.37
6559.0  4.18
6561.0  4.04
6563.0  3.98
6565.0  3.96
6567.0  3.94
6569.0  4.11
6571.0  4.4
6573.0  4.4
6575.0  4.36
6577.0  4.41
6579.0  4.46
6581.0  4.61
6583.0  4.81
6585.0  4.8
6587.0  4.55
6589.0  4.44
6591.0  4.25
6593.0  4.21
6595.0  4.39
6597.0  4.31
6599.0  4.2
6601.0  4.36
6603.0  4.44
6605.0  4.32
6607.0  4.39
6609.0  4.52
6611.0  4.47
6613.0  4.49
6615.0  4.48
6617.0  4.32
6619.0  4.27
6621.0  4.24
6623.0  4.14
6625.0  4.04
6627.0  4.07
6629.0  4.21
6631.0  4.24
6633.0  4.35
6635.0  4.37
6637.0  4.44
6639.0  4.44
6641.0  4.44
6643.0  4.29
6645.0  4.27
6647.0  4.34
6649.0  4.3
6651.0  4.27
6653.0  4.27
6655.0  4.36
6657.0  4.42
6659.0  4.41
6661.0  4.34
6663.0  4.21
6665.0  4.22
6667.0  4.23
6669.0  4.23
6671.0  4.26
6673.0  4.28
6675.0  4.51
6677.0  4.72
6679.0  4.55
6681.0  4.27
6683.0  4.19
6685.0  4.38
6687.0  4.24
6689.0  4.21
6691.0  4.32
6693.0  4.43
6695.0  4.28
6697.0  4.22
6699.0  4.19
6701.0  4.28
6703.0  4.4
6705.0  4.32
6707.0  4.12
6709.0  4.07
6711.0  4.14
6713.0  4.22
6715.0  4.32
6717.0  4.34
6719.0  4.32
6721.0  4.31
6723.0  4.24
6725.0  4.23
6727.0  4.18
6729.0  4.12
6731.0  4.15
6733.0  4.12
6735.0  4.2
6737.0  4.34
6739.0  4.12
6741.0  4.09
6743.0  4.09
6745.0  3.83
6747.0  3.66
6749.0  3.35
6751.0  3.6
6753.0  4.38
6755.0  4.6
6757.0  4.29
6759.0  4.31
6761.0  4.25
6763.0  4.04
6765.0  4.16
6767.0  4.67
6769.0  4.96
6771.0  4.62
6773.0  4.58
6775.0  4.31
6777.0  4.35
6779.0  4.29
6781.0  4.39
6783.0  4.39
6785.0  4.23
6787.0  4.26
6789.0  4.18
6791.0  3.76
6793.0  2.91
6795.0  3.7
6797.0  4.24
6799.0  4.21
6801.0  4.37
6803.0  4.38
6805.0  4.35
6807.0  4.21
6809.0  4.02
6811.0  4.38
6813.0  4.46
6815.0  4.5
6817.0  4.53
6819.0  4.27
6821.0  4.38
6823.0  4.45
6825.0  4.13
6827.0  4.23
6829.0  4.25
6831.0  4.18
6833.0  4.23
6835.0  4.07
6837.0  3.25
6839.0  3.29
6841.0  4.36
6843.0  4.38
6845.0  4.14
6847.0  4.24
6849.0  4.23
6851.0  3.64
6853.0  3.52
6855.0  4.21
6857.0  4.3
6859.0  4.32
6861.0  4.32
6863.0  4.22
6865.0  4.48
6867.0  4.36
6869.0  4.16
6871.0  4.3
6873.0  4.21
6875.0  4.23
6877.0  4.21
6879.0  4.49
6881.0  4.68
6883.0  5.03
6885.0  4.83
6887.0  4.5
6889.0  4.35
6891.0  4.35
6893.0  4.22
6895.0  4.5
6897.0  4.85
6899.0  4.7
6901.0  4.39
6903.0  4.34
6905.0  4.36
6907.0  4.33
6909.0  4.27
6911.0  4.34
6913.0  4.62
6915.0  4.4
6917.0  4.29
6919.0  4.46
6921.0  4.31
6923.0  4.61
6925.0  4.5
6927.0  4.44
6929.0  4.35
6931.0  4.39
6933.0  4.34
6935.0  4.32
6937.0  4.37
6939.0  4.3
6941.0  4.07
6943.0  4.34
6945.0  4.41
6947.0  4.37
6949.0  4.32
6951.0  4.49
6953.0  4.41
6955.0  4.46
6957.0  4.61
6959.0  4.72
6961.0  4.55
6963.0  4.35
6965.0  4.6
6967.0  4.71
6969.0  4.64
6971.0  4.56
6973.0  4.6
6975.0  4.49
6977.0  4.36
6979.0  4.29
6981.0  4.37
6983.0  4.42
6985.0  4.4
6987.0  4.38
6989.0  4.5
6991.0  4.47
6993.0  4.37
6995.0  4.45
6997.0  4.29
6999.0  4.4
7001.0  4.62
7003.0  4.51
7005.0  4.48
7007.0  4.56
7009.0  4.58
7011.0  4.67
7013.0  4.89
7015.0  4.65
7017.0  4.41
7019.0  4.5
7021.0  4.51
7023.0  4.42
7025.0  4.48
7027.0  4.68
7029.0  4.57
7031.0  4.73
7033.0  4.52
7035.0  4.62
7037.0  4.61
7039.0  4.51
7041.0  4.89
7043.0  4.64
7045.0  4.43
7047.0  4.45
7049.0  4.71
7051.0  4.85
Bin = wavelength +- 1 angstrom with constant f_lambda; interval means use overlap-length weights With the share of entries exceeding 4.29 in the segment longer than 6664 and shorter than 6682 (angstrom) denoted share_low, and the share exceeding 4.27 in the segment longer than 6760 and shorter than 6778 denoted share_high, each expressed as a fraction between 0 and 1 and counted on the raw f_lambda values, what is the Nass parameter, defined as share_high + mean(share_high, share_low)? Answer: 1.2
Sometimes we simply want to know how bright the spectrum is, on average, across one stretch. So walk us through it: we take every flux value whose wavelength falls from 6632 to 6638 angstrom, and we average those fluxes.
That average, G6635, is 4.39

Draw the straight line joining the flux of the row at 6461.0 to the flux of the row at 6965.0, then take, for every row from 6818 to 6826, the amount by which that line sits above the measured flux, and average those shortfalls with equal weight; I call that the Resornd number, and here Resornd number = 0.12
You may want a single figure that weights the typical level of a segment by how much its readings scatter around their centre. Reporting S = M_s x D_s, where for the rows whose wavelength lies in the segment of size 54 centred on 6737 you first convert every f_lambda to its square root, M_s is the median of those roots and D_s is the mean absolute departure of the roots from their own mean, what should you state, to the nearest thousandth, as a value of 0.091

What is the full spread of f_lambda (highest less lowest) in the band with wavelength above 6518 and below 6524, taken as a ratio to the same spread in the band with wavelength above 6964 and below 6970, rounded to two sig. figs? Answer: 2.1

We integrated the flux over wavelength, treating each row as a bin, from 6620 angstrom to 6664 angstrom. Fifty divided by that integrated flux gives 0.265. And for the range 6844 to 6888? 0.264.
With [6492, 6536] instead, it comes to 0.258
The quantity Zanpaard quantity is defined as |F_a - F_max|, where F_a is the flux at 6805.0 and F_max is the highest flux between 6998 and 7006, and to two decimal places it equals 0.27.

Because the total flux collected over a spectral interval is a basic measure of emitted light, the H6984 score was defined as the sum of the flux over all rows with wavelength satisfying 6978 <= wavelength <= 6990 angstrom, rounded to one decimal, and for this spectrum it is 26.4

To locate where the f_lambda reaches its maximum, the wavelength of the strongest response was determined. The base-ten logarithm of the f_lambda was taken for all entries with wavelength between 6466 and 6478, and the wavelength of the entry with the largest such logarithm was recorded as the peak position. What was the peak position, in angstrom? 6471.0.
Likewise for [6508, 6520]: 6515.0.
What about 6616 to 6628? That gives 6617.0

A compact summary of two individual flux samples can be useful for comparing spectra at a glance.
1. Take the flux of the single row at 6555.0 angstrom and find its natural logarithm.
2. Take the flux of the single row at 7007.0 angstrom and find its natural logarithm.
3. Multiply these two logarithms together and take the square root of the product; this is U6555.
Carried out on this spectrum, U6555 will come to 1.478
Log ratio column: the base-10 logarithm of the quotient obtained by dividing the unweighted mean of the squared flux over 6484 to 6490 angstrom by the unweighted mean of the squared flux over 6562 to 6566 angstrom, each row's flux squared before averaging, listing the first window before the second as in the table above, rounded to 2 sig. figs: 0.10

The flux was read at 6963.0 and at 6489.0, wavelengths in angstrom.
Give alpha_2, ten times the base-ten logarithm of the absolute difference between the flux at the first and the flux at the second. -11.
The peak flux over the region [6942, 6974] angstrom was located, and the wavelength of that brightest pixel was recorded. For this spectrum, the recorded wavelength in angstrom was 6959.0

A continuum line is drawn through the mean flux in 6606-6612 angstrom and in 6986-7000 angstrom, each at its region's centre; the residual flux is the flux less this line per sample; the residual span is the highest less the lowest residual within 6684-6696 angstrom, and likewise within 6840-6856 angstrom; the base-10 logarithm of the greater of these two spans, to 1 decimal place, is -0.1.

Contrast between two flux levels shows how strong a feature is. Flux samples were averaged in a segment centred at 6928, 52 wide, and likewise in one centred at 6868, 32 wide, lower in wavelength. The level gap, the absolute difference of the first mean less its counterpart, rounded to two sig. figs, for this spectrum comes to 0.060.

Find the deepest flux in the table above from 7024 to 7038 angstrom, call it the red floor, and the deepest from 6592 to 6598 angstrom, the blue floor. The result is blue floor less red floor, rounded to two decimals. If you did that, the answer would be -0.27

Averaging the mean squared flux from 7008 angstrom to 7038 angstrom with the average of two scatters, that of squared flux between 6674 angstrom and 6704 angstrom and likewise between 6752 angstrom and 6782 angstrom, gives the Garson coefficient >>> 11.4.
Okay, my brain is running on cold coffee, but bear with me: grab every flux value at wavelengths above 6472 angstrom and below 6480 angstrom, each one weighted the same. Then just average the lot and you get 4.36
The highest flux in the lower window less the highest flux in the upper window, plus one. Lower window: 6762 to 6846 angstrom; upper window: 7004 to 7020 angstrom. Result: 1.1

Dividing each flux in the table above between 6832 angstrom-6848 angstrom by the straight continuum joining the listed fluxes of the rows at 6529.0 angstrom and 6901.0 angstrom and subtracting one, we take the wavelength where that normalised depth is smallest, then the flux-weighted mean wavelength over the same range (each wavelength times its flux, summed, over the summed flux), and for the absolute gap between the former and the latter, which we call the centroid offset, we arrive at 3.2 angstrom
